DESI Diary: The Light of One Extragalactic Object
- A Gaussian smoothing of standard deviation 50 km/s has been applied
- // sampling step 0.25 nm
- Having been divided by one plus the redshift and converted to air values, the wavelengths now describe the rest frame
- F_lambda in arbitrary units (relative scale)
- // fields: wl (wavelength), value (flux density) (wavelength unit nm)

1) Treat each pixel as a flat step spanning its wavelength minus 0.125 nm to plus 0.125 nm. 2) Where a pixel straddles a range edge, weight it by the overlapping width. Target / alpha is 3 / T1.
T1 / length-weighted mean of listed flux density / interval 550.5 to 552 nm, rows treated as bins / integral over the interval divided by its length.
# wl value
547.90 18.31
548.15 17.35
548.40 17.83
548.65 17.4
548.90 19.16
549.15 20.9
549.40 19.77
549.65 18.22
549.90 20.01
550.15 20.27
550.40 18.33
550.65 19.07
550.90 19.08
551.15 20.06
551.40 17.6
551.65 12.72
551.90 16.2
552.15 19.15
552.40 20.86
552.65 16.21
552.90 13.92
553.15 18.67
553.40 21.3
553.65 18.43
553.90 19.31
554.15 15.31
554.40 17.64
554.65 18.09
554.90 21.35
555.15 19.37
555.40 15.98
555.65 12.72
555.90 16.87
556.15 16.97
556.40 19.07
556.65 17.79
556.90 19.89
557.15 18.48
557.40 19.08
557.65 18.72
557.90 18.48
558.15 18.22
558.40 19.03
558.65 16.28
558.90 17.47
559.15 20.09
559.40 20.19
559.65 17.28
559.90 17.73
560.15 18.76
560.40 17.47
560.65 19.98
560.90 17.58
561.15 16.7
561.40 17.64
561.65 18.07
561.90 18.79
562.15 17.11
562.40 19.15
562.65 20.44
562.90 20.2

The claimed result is 0.172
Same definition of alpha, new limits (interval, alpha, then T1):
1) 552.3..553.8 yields 0.165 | 18.2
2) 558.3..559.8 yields 0.163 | 18.4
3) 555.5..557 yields 0.175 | 17.2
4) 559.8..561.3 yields 0.166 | 18.0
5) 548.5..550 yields 0.156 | 19.2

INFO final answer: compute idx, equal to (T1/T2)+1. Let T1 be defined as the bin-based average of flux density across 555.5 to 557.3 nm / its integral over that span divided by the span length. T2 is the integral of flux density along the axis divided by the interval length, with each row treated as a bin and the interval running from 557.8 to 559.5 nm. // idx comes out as 1.94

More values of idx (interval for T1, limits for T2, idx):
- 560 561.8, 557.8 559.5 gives 1.97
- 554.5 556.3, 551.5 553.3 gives 2.03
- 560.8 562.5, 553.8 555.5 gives 1.98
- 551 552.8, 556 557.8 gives 1.94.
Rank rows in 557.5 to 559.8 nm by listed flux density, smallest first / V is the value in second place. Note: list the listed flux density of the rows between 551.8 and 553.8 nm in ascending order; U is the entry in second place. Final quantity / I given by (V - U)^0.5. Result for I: 1.0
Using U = 16.2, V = 17.28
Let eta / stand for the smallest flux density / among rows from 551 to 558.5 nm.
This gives 12.72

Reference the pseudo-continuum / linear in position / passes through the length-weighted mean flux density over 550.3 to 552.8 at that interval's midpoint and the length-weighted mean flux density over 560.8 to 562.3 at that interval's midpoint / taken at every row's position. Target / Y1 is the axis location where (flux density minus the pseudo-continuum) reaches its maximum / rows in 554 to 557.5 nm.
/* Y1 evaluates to 554.90 nm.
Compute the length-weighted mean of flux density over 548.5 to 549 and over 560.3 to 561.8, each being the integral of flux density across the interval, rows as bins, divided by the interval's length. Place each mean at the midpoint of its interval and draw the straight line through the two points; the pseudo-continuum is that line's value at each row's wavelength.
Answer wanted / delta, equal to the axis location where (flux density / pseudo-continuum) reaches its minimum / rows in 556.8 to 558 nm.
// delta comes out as 557.15 nm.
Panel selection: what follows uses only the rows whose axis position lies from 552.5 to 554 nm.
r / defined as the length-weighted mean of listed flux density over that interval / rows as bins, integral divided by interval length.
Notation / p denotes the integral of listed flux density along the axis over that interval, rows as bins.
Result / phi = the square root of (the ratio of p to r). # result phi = 1.2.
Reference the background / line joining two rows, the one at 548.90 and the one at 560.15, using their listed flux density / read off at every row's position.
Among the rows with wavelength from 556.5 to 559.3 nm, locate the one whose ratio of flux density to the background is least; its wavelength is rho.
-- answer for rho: 558.65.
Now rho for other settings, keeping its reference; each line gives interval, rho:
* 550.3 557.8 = 551.65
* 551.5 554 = 551.65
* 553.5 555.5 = 554.15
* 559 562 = 561.15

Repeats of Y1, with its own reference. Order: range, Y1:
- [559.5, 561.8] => 560.65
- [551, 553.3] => 552.40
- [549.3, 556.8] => 554.90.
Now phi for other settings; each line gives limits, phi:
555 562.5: 2.7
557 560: 1.7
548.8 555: 2.5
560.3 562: 1.3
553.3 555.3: 1.4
